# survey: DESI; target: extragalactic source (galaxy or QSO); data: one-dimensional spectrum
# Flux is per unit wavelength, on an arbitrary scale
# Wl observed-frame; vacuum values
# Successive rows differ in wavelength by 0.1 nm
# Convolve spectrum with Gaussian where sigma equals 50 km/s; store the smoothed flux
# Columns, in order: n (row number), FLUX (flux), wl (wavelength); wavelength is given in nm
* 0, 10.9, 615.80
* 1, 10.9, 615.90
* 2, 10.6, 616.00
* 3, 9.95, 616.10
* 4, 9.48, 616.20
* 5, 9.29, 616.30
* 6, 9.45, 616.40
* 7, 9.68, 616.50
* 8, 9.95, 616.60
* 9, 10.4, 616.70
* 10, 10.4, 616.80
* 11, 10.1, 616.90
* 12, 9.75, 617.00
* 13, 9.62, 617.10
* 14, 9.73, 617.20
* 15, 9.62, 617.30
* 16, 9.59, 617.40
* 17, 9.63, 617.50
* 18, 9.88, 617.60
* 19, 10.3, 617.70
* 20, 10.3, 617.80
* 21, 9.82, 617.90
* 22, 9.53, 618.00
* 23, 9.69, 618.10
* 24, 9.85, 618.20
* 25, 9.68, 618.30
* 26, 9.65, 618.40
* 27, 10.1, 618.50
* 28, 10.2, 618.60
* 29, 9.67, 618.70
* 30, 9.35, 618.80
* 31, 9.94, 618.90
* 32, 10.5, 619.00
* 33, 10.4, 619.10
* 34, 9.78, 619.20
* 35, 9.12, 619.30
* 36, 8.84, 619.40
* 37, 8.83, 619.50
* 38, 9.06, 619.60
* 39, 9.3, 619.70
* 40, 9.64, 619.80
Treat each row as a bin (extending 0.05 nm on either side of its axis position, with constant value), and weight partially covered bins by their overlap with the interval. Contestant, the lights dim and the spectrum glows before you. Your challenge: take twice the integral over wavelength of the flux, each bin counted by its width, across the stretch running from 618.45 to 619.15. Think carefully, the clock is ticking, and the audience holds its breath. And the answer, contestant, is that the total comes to 14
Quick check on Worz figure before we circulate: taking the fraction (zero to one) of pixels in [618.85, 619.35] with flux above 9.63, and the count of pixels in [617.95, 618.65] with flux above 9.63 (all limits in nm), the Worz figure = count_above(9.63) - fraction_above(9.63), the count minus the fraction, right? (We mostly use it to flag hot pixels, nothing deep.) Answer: 5.2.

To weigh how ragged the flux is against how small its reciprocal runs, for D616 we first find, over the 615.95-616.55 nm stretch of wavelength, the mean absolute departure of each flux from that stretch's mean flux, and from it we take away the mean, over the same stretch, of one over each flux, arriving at 0.25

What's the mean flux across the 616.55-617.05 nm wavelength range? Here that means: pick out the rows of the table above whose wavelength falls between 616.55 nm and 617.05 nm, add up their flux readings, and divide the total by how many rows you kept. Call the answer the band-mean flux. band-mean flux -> 10.1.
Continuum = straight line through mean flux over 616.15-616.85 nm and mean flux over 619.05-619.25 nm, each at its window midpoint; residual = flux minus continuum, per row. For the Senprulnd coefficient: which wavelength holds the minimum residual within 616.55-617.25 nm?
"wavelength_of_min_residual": 617.10 nm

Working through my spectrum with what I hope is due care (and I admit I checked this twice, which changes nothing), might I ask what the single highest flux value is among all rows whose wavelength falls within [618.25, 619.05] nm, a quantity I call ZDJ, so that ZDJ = 10.5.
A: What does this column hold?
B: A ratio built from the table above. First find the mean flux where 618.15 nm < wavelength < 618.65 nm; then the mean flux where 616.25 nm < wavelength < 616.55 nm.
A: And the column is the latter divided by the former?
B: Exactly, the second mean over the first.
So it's 0.96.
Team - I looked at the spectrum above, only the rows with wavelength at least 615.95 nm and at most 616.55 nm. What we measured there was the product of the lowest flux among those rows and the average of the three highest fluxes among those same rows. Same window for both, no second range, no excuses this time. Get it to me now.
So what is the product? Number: 93.6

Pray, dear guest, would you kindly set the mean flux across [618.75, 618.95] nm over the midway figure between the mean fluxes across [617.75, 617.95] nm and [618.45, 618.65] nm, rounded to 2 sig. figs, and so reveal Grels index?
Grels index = 0.95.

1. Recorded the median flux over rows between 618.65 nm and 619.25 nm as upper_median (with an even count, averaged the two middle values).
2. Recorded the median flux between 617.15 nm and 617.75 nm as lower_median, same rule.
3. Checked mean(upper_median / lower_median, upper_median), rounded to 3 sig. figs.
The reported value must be 5.44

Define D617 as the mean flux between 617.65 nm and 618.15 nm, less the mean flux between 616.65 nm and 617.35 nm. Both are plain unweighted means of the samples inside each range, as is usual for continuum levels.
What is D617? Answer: -0.02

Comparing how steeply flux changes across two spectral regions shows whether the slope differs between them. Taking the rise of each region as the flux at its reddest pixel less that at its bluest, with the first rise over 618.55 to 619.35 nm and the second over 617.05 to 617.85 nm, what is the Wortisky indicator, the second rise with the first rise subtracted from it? 1.8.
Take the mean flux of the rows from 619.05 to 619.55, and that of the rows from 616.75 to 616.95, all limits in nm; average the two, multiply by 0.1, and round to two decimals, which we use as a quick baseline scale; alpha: 0.98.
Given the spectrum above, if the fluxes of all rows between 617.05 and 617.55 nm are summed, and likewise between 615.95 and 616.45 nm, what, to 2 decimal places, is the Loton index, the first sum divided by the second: 0.99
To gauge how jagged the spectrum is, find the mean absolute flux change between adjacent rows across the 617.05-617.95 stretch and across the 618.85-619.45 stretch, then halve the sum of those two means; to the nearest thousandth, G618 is 0.312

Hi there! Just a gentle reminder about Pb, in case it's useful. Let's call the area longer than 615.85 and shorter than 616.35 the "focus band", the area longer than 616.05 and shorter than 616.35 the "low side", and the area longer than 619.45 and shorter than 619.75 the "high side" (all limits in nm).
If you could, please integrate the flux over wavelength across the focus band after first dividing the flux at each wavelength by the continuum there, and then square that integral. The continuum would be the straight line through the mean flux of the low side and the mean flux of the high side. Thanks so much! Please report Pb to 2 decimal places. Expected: 0.27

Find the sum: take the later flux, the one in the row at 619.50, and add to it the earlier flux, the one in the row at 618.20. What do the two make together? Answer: 18.7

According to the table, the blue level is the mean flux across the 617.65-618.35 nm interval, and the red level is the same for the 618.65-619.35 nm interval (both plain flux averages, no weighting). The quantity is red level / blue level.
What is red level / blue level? 0.99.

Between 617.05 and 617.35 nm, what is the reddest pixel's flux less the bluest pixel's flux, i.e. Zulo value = 0.0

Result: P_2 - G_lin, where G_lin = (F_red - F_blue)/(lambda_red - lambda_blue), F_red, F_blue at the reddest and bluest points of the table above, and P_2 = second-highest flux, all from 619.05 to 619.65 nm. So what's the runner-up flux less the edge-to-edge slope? 12.5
